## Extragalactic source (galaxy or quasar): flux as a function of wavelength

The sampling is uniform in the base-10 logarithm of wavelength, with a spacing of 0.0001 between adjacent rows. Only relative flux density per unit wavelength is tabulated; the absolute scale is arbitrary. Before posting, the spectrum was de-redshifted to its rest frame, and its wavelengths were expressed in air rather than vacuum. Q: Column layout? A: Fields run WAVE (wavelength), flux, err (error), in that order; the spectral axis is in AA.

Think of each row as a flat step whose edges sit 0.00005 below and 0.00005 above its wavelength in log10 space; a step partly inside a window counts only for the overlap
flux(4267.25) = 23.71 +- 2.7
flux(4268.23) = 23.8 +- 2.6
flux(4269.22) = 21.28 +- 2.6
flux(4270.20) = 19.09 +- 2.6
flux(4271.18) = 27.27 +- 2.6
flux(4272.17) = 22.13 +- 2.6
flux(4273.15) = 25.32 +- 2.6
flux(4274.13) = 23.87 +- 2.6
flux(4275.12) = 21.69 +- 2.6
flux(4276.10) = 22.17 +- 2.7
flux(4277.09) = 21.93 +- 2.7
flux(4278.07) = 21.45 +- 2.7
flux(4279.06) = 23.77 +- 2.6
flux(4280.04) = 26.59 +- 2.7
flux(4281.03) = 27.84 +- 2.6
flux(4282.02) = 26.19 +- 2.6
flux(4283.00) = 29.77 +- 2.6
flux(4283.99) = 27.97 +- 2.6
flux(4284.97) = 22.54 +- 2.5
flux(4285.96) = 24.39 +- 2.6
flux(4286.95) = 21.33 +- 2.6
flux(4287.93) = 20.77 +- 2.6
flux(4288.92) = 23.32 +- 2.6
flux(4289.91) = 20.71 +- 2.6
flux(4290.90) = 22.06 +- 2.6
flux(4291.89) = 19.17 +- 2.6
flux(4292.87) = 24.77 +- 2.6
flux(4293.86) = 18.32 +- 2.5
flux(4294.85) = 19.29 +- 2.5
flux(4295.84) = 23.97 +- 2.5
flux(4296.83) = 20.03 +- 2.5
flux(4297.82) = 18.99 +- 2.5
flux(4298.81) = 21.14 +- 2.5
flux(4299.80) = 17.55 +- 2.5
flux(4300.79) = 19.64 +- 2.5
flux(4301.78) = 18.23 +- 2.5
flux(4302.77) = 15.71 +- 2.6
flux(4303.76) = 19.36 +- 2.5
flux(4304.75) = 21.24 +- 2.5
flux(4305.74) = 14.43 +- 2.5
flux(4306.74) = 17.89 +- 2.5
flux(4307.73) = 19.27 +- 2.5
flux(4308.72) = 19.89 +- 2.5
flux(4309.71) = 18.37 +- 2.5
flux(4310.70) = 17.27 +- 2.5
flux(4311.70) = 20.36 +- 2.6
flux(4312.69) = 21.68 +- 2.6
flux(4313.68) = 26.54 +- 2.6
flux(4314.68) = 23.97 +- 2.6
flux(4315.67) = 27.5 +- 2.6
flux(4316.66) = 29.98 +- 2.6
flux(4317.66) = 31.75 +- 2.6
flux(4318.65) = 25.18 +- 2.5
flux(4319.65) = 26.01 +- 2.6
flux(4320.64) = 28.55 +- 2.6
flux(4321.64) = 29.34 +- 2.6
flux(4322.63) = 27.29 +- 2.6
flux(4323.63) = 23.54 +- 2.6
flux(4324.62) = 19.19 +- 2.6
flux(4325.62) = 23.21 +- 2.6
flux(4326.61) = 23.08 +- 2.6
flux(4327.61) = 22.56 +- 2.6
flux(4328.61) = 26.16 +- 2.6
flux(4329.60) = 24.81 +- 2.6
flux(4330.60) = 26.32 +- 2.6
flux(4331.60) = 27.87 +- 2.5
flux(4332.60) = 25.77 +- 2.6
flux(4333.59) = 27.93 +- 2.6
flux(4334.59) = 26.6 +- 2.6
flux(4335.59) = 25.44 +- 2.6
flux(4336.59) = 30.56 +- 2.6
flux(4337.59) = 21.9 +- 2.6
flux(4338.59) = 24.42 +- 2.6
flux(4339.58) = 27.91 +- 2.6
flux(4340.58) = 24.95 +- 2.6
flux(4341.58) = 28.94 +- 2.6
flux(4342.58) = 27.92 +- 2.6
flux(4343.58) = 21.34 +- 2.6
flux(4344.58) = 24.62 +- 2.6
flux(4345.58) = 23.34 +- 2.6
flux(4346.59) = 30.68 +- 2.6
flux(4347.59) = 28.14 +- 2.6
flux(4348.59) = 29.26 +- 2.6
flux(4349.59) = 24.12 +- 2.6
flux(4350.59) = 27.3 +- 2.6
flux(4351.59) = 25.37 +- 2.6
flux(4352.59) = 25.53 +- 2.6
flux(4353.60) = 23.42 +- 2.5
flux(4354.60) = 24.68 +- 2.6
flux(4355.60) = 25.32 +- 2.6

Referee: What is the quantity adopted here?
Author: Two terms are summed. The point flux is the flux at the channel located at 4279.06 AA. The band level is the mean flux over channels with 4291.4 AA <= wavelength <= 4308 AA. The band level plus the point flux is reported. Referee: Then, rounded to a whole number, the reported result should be 43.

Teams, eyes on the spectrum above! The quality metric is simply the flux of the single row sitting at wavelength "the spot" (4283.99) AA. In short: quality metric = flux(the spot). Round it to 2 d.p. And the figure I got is 27.97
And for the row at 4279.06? 23.77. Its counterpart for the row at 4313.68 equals 26.54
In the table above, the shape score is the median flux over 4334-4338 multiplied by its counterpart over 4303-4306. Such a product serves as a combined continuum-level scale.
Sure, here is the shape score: 504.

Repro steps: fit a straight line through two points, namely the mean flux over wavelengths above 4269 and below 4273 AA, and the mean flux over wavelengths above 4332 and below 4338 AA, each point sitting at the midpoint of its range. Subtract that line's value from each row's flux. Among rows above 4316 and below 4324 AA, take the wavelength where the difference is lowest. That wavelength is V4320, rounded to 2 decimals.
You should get 4323.63 AA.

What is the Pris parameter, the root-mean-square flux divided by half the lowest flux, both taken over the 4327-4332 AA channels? 2.27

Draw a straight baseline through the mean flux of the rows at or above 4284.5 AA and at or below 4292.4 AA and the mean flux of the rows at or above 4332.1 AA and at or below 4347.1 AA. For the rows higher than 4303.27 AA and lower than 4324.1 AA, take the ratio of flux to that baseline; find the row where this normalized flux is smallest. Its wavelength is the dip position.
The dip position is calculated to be 4305.74 AA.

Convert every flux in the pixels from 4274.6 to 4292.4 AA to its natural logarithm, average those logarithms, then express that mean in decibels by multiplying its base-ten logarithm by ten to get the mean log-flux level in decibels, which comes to 4.99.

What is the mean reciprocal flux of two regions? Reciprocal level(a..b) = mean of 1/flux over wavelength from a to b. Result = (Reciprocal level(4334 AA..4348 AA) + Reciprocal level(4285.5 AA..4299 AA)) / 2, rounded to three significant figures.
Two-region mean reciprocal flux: 0.0430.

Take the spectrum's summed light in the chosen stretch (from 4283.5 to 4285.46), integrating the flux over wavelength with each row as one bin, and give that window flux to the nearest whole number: 50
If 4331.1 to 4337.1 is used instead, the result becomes 164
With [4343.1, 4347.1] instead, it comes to 100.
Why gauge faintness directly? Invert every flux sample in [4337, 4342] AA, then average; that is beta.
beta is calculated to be 0.039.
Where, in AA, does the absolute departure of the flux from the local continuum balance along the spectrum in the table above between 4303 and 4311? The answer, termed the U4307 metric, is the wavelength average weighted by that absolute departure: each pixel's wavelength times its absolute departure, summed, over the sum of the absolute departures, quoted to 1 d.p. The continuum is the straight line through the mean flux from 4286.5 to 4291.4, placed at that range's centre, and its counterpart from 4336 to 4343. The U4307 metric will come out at 4307.5 AA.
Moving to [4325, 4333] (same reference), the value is 4328.2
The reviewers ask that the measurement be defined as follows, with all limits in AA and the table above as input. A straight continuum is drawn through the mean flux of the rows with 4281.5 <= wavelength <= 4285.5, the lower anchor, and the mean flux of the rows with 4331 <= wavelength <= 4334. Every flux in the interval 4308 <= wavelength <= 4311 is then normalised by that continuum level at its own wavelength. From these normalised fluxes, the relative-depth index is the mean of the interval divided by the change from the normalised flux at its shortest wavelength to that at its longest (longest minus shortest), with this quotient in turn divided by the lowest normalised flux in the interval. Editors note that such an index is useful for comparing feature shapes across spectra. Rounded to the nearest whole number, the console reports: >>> -11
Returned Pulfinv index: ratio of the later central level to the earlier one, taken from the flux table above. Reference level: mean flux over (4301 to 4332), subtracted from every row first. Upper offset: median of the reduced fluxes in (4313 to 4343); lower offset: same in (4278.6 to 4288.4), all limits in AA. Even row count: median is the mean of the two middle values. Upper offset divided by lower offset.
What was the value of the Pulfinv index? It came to 1.4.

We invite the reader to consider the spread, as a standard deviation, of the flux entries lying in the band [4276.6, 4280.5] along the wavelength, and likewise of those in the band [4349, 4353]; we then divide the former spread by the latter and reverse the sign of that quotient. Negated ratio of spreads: -1.8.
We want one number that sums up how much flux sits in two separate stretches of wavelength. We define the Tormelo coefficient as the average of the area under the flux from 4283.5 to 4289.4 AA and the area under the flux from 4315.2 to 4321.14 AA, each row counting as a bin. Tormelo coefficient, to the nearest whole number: 153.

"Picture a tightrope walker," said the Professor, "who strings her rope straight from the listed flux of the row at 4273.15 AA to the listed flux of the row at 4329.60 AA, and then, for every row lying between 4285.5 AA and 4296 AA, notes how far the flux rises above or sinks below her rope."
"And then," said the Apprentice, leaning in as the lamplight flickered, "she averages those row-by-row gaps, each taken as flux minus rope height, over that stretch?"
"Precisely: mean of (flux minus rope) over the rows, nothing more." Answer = -4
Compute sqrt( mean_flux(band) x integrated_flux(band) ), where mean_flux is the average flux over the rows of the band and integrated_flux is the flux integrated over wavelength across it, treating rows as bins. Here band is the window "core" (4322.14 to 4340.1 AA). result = 107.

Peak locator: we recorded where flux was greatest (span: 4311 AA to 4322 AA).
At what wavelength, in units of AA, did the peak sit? 4317.66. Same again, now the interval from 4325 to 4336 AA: 4333.59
